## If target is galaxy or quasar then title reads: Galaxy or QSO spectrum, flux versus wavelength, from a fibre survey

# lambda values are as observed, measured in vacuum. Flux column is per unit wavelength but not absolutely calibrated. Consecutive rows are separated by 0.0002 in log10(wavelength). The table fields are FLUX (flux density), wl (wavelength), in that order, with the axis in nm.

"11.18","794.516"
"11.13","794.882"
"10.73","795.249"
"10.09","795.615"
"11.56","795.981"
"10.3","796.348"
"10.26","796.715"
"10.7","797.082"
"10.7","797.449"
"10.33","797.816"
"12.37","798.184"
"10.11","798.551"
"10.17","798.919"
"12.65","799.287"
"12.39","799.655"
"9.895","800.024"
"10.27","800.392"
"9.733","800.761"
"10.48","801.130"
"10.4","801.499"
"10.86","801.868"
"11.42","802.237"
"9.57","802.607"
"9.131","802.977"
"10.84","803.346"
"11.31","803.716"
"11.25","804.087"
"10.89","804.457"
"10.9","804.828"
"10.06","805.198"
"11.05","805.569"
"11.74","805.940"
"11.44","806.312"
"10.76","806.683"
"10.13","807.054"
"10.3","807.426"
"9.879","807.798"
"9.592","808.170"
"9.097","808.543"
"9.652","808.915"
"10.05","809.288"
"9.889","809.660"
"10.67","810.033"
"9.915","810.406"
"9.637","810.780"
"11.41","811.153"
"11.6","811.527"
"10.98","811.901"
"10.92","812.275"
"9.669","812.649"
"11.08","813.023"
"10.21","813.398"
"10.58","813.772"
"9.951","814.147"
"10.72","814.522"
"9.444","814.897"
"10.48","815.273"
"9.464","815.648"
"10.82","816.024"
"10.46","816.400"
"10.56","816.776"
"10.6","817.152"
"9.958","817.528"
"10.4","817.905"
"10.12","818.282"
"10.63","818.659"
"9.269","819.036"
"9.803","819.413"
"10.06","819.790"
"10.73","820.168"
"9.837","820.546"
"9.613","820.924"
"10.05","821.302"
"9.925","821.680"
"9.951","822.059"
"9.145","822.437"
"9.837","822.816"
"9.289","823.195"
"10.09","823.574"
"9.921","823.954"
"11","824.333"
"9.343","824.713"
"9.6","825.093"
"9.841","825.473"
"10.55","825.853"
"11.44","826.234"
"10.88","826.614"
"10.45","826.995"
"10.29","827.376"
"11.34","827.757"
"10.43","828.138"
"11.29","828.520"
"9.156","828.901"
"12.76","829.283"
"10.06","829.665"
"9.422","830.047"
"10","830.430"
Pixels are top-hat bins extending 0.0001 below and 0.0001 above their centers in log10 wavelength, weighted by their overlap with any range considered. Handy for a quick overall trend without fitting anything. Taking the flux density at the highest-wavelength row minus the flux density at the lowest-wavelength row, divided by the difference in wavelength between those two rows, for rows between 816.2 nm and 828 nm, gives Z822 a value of 0.1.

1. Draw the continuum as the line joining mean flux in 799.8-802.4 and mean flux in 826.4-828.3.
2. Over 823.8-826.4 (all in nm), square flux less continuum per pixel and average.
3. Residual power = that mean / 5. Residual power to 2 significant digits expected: 0.14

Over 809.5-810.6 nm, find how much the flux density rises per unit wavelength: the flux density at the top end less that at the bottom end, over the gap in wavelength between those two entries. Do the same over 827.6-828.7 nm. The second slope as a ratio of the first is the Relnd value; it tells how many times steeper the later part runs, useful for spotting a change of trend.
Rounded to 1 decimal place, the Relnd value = -1.9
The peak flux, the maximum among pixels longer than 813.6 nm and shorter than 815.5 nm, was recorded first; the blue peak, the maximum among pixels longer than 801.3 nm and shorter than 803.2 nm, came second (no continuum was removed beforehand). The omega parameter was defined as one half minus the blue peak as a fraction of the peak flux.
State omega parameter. -0.57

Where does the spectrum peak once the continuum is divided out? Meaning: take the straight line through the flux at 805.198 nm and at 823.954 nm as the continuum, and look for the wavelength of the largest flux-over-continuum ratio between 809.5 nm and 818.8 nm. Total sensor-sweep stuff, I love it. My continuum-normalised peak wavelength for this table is 811.527 nm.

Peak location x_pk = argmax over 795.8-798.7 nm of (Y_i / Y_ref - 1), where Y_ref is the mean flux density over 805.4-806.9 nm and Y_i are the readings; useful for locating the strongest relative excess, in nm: 798.184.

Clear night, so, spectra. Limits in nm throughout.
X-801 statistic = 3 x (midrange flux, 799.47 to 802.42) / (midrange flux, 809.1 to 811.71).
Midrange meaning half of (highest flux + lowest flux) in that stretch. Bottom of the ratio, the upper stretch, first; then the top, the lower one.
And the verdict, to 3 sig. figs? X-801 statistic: 3.13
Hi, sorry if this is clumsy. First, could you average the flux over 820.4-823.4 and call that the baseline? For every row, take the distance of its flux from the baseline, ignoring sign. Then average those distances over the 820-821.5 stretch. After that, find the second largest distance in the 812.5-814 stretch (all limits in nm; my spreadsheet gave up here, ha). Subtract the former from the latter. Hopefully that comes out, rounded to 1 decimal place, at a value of 0.5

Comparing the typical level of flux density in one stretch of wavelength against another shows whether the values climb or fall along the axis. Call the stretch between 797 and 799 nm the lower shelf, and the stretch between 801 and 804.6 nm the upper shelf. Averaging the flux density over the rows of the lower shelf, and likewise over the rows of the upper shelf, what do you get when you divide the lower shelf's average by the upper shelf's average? 1.01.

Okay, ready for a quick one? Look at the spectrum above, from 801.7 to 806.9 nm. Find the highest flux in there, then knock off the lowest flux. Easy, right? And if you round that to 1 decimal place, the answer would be 2.6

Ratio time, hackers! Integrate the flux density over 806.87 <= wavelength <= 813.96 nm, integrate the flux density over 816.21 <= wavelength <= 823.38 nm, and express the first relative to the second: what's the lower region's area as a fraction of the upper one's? 1.01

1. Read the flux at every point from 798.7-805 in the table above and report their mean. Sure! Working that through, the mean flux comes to 10.7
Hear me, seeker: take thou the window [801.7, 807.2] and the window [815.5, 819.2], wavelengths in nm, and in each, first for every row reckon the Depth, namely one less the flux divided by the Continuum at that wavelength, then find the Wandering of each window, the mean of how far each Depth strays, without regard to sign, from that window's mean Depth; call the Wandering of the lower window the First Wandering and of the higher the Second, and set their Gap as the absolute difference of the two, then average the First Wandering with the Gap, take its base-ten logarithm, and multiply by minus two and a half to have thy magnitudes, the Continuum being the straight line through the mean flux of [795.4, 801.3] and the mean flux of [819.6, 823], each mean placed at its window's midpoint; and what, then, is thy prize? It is 3.74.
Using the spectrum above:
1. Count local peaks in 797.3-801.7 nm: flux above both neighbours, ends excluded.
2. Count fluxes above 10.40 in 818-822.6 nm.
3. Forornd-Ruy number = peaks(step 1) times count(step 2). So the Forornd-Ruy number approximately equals 8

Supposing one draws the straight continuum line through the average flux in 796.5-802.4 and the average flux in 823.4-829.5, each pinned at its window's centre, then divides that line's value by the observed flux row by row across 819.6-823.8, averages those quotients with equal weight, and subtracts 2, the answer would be -0.93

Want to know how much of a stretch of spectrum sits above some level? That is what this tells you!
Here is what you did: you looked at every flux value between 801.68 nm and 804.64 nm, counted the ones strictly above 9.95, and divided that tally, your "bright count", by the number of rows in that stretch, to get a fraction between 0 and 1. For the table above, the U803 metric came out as 0.75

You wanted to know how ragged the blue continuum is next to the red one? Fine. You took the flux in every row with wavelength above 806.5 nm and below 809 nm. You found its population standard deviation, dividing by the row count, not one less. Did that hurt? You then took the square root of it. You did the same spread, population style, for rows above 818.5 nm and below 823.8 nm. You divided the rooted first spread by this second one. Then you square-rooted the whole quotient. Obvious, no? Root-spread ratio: 1.26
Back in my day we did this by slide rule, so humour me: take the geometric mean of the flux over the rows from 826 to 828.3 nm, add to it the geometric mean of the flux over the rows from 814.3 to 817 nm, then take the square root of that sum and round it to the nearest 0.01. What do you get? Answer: 4.59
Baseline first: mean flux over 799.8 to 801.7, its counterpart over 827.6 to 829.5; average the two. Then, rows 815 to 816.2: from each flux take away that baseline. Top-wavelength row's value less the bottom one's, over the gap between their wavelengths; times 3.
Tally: 1.4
